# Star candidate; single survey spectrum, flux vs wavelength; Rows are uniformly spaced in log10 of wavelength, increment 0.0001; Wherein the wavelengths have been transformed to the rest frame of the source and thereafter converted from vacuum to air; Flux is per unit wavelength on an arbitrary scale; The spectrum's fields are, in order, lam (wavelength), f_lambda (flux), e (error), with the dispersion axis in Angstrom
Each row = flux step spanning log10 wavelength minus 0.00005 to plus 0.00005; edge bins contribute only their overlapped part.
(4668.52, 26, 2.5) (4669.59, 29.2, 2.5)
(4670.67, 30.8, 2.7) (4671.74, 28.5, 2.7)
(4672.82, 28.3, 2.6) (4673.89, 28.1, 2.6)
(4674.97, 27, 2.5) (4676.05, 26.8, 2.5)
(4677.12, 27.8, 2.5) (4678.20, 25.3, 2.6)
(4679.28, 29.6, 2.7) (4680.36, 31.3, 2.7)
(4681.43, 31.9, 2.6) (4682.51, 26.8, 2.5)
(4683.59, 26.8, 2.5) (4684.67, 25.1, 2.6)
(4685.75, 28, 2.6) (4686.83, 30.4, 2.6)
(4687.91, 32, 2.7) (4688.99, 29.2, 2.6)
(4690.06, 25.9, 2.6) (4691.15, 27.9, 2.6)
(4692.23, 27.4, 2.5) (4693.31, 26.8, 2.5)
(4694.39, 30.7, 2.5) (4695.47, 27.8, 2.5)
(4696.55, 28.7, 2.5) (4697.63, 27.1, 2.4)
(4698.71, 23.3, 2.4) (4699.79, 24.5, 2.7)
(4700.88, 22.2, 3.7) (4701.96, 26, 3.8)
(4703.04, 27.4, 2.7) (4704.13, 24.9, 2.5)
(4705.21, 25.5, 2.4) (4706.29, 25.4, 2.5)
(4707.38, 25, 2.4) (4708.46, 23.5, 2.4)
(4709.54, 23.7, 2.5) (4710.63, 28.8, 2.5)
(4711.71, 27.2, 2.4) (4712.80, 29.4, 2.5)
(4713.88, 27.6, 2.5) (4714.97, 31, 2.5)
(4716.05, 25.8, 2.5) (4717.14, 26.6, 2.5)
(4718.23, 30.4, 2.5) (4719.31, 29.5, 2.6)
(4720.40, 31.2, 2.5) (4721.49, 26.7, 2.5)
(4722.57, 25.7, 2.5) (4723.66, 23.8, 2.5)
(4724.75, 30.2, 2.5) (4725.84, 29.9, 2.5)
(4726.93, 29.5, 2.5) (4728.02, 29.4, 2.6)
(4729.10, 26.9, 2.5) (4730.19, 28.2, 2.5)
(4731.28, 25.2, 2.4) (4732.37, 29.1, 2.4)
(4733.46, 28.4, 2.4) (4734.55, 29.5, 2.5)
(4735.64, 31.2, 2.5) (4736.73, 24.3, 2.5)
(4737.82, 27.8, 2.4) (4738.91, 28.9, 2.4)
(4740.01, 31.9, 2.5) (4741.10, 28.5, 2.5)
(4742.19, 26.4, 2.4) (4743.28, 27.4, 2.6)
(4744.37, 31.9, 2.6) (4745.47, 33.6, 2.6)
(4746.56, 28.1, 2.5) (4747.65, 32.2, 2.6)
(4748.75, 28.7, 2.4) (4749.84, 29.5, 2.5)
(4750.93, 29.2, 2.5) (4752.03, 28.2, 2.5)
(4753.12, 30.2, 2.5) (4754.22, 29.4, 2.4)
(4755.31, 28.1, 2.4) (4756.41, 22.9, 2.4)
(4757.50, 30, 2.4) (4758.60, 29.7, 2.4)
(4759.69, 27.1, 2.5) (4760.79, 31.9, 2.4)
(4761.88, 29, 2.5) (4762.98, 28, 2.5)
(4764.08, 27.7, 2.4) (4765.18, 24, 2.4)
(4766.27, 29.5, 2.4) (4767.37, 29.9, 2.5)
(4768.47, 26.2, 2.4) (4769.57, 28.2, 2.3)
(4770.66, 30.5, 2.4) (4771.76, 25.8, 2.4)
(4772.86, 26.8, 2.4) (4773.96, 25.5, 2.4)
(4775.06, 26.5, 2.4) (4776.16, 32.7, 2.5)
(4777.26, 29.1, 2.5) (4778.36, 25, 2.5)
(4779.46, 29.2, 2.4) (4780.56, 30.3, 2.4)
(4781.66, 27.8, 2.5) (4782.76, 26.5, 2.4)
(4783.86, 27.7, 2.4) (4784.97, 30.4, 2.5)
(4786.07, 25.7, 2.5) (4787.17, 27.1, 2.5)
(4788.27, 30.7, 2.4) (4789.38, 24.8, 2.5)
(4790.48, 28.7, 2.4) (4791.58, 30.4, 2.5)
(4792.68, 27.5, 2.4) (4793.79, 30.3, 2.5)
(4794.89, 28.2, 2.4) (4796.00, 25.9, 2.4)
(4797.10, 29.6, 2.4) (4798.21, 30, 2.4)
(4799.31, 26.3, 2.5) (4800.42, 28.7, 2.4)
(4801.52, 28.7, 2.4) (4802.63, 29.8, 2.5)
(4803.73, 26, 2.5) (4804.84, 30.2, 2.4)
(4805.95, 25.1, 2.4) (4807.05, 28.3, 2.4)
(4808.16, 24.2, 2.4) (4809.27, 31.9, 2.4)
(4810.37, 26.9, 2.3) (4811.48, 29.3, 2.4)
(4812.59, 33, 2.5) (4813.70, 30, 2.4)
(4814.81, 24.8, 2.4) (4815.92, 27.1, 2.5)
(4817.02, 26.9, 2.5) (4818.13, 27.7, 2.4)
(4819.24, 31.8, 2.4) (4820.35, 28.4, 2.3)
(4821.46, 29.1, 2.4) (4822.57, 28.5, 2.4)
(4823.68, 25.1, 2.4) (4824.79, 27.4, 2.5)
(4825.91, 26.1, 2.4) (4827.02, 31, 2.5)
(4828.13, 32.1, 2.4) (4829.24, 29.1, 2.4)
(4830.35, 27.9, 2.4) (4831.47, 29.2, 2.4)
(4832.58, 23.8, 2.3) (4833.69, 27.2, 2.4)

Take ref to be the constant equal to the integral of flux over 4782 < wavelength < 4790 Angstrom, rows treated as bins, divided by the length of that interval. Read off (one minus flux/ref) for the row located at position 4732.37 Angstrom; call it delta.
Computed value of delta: -0.06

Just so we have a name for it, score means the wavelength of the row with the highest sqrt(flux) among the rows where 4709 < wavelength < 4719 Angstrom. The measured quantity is 4714.97 Angstrom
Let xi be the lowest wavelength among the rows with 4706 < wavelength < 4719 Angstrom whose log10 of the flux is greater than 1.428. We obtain 4710.63 Angstrom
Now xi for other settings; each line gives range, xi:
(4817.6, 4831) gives 4818.13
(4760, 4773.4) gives 4760.79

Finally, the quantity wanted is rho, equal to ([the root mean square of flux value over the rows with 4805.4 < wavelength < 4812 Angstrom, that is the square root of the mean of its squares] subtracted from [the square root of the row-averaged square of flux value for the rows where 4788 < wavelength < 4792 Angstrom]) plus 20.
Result 21.0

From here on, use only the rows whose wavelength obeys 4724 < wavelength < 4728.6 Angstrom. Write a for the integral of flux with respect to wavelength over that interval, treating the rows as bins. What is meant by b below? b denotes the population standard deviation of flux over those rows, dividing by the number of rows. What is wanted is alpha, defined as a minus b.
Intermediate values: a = 136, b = 0.3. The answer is 135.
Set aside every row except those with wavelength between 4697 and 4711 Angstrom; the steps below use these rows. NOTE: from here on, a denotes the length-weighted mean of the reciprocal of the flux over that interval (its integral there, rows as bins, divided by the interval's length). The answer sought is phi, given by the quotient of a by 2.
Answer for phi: 0.0200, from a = 0.0399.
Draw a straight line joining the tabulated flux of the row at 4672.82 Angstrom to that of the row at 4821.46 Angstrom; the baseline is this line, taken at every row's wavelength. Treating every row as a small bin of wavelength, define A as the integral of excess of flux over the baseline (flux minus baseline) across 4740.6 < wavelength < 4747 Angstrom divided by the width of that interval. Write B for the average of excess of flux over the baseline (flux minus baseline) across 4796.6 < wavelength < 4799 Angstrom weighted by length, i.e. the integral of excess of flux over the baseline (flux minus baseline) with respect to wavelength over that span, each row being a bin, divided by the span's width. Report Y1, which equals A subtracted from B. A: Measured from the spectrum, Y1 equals -0.2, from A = 0.7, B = 0.5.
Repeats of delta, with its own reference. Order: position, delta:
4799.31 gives 0.05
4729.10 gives 0.02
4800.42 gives -0.04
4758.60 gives -0.08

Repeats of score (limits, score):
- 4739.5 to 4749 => 4745.47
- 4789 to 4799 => 4791.58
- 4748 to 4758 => 4753.12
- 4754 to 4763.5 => 4760.79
